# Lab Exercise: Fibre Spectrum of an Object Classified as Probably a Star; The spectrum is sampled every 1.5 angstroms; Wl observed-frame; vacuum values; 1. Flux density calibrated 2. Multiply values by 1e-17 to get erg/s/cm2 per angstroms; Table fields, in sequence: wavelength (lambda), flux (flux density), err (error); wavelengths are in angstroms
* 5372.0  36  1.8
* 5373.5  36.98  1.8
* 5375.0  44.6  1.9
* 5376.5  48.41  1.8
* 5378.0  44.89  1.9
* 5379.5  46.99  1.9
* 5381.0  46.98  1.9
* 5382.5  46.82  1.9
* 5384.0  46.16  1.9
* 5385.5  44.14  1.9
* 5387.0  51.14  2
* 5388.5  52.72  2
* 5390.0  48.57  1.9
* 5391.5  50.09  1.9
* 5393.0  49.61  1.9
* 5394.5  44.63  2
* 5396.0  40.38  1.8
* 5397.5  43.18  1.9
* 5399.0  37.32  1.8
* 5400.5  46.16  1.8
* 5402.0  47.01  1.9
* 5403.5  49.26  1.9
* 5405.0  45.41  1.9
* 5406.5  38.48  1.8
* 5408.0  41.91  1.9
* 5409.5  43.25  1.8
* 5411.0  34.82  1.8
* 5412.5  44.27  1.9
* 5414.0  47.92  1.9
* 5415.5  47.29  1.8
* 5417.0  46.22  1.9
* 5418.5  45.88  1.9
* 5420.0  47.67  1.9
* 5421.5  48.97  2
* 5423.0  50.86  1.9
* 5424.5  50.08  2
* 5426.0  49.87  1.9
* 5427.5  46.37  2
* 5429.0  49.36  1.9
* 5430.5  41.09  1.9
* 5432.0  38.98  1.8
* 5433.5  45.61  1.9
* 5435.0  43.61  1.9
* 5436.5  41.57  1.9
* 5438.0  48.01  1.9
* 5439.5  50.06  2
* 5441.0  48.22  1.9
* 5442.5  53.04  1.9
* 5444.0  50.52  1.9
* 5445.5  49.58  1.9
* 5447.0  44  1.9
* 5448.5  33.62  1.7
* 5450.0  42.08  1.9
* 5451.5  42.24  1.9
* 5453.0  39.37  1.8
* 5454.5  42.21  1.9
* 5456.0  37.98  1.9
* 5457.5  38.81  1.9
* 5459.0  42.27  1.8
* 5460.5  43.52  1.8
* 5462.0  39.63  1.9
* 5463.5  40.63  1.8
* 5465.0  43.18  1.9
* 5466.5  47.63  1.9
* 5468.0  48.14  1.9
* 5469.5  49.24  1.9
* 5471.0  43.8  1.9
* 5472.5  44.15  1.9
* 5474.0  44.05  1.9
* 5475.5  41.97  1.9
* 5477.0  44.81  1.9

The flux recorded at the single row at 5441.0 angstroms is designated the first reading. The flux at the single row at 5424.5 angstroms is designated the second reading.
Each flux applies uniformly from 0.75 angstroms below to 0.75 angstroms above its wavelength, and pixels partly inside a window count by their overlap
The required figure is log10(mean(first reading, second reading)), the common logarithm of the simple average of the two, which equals 1.69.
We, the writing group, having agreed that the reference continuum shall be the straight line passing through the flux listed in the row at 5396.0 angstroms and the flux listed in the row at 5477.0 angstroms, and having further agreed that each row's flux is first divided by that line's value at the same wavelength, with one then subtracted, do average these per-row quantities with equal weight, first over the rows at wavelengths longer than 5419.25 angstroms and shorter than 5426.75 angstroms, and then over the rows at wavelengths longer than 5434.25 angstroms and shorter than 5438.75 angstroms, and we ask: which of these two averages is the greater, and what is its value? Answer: 0.18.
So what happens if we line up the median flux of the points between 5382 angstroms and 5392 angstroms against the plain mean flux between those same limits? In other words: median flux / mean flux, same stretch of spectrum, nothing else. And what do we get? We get 1.00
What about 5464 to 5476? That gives 0.97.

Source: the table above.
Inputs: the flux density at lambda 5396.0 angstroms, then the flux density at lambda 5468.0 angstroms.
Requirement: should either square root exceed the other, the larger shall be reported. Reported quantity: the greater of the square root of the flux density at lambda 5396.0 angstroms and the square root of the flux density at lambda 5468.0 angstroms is 6.94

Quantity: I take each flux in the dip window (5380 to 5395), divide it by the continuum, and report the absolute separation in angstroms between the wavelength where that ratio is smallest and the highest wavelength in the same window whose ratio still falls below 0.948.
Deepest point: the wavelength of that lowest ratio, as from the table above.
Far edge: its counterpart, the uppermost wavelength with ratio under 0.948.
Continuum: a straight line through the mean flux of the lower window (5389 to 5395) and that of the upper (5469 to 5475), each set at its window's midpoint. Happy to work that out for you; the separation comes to 9.0 angstroms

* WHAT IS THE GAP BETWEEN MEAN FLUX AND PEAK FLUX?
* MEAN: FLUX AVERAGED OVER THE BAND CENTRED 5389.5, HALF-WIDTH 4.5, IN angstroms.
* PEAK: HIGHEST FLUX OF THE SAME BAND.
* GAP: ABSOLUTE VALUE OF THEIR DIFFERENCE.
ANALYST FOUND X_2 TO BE 3.3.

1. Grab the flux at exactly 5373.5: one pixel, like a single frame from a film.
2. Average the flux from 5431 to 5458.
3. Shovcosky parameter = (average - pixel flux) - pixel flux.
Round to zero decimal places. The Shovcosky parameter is -30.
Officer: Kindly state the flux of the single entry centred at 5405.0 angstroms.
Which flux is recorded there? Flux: 45.41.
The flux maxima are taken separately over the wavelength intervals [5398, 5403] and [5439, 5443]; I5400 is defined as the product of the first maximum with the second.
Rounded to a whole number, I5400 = 2493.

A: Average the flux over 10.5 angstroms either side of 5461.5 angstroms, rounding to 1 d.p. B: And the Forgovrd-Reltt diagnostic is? 42.8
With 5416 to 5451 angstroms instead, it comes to 46.3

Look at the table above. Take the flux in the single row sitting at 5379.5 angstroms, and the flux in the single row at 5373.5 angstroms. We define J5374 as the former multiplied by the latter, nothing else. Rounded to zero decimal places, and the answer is 1738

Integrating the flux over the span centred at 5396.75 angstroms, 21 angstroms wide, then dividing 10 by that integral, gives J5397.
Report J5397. 0.0104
